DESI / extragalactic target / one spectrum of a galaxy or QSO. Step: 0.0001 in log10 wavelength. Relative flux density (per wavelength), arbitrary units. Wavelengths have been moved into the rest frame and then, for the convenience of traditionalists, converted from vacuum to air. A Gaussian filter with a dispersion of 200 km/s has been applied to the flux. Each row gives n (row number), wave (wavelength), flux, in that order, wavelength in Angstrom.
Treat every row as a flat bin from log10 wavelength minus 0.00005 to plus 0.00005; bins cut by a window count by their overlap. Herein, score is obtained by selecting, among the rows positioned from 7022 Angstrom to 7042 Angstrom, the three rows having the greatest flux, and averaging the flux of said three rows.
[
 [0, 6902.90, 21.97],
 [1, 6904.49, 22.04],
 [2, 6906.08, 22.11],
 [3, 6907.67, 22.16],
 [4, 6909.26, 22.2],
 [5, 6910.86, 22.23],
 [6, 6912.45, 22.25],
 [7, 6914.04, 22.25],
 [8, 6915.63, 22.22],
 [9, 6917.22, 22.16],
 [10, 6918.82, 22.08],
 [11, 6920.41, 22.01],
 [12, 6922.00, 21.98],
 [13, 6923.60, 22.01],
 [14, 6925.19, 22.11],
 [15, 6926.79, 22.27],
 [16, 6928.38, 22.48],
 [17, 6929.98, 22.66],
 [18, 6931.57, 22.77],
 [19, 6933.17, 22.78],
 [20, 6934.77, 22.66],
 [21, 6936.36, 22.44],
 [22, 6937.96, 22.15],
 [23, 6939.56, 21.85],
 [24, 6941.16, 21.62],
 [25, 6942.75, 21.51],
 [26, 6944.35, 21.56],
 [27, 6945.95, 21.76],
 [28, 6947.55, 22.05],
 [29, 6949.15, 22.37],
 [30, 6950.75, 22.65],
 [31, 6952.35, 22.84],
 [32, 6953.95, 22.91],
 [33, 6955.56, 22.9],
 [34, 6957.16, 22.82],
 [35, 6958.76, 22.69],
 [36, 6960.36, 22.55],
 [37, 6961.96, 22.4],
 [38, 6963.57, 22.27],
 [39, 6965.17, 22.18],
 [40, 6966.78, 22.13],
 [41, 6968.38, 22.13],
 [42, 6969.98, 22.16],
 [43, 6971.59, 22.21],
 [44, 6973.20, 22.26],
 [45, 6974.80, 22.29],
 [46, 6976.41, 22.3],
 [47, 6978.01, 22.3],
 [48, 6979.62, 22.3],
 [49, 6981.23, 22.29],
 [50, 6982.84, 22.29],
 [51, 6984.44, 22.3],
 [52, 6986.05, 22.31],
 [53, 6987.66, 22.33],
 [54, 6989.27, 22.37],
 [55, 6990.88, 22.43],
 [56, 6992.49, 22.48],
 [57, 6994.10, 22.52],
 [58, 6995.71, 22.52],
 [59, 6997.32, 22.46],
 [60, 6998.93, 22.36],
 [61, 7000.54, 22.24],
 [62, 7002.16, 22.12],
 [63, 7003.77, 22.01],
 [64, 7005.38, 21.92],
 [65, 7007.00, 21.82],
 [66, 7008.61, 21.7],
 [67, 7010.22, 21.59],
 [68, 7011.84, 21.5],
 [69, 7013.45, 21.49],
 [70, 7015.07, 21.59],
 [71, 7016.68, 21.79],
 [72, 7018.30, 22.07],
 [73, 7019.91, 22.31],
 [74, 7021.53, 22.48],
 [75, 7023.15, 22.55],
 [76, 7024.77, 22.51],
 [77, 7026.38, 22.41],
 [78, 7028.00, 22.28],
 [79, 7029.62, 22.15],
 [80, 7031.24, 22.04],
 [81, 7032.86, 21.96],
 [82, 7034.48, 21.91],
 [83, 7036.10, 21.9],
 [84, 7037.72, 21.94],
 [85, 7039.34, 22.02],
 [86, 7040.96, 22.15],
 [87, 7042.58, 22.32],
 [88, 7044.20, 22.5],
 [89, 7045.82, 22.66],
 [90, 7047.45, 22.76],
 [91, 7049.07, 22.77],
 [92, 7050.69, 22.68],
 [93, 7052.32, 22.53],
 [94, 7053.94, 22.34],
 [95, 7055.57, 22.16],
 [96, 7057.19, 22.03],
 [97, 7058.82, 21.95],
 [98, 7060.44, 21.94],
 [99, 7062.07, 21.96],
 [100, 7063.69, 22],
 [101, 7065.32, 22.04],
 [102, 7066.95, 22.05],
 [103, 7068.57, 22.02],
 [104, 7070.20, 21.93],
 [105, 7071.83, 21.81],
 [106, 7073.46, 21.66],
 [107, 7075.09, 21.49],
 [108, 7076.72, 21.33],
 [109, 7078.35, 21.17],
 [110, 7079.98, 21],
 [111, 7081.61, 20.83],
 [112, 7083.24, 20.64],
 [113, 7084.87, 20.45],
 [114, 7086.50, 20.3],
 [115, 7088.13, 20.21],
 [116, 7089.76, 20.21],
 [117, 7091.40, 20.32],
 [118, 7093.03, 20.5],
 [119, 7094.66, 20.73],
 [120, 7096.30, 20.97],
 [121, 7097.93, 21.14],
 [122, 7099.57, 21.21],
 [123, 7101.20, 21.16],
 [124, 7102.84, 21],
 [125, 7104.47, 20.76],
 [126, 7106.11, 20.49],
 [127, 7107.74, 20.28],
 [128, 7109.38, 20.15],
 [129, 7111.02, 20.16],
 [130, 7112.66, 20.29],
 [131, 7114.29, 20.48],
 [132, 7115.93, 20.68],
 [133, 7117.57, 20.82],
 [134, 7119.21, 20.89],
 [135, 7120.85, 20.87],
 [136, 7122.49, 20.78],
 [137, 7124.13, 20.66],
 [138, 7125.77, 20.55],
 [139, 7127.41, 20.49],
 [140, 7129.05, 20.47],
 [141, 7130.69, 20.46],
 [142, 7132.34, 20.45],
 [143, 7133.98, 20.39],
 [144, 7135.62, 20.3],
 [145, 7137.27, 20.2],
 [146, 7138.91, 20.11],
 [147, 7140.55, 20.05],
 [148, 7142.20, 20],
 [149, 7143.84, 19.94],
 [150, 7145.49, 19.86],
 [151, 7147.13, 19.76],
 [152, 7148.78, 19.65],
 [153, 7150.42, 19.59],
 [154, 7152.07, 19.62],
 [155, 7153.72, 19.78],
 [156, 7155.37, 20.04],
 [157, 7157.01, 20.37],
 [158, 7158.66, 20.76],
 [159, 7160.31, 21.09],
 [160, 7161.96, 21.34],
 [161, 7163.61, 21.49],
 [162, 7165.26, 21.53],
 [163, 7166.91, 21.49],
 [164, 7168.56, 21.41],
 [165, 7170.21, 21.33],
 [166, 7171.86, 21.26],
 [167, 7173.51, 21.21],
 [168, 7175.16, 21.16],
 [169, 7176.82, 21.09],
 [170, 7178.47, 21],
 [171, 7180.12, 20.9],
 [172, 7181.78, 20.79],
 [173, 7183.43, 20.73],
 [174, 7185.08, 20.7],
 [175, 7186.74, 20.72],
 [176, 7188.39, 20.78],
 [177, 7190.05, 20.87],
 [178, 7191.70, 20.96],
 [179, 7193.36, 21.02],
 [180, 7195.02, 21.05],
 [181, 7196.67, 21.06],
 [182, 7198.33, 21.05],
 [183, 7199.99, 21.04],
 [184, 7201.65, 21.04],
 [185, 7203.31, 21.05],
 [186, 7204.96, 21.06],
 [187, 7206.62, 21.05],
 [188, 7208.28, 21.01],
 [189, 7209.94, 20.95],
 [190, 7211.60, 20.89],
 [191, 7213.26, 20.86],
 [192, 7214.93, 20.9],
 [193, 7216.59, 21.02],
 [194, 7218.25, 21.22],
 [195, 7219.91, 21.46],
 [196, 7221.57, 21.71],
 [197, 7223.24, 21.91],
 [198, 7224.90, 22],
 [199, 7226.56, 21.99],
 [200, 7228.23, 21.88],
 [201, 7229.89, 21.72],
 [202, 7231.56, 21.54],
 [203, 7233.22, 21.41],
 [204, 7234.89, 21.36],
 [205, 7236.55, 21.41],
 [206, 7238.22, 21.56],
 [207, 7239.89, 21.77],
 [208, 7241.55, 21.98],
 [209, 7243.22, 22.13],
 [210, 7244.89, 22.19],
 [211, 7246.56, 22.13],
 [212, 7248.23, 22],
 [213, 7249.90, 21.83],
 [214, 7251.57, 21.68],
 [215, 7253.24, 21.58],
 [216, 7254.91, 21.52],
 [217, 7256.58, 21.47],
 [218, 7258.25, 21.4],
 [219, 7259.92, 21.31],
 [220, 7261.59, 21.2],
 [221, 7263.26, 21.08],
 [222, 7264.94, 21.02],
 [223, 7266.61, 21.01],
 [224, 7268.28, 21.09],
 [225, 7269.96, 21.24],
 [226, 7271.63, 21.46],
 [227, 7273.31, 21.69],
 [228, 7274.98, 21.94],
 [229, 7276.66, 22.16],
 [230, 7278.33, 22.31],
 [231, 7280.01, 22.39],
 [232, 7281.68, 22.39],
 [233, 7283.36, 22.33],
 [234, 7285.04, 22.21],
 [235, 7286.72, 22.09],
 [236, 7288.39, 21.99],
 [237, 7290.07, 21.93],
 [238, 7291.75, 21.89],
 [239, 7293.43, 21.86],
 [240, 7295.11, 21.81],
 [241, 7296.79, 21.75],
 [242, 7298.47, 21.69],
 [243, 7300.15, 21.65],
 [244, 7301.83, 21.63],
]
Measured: 22.5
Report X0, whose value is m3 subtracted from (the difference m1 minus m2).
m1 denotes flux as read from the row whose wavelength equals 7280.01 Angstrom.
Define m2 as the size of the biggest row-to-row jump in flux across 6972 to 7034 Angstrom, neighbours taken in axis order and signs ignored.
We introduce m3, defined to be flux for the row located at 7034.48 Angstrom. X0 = 0.2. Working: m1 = 22.39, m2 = 0.28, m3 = 21.91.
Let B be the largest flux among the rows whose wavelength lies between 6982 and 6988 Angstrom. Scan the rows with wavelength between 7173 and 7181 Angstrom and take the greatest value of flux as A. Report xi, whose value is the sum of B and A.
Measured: 43.5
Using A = 21.21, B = 22.33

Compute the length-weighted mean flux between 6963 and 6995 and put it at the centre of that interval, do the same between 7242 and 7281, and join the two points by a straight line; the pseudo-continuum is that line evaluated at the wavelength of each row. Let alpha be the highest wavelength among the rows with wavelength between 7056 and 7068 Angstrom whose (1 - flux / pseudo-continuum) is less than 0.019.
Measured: 7066.95 Angstrom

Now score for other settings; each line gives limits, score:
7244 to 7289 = 22.4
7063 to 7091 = 22.0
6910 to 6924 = 22.2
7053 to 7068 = 22.2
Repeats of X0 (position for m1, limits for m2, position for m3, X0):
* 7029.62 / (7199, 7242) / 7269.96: 0.7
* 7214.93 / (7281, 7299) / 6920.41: -1.2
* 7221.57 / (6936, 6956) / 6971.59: -0.8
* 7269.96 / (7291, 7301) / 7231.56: -0.4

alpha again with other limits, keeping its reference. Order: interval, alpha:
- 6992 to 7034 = 7032.86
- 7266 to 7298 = 7296.79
